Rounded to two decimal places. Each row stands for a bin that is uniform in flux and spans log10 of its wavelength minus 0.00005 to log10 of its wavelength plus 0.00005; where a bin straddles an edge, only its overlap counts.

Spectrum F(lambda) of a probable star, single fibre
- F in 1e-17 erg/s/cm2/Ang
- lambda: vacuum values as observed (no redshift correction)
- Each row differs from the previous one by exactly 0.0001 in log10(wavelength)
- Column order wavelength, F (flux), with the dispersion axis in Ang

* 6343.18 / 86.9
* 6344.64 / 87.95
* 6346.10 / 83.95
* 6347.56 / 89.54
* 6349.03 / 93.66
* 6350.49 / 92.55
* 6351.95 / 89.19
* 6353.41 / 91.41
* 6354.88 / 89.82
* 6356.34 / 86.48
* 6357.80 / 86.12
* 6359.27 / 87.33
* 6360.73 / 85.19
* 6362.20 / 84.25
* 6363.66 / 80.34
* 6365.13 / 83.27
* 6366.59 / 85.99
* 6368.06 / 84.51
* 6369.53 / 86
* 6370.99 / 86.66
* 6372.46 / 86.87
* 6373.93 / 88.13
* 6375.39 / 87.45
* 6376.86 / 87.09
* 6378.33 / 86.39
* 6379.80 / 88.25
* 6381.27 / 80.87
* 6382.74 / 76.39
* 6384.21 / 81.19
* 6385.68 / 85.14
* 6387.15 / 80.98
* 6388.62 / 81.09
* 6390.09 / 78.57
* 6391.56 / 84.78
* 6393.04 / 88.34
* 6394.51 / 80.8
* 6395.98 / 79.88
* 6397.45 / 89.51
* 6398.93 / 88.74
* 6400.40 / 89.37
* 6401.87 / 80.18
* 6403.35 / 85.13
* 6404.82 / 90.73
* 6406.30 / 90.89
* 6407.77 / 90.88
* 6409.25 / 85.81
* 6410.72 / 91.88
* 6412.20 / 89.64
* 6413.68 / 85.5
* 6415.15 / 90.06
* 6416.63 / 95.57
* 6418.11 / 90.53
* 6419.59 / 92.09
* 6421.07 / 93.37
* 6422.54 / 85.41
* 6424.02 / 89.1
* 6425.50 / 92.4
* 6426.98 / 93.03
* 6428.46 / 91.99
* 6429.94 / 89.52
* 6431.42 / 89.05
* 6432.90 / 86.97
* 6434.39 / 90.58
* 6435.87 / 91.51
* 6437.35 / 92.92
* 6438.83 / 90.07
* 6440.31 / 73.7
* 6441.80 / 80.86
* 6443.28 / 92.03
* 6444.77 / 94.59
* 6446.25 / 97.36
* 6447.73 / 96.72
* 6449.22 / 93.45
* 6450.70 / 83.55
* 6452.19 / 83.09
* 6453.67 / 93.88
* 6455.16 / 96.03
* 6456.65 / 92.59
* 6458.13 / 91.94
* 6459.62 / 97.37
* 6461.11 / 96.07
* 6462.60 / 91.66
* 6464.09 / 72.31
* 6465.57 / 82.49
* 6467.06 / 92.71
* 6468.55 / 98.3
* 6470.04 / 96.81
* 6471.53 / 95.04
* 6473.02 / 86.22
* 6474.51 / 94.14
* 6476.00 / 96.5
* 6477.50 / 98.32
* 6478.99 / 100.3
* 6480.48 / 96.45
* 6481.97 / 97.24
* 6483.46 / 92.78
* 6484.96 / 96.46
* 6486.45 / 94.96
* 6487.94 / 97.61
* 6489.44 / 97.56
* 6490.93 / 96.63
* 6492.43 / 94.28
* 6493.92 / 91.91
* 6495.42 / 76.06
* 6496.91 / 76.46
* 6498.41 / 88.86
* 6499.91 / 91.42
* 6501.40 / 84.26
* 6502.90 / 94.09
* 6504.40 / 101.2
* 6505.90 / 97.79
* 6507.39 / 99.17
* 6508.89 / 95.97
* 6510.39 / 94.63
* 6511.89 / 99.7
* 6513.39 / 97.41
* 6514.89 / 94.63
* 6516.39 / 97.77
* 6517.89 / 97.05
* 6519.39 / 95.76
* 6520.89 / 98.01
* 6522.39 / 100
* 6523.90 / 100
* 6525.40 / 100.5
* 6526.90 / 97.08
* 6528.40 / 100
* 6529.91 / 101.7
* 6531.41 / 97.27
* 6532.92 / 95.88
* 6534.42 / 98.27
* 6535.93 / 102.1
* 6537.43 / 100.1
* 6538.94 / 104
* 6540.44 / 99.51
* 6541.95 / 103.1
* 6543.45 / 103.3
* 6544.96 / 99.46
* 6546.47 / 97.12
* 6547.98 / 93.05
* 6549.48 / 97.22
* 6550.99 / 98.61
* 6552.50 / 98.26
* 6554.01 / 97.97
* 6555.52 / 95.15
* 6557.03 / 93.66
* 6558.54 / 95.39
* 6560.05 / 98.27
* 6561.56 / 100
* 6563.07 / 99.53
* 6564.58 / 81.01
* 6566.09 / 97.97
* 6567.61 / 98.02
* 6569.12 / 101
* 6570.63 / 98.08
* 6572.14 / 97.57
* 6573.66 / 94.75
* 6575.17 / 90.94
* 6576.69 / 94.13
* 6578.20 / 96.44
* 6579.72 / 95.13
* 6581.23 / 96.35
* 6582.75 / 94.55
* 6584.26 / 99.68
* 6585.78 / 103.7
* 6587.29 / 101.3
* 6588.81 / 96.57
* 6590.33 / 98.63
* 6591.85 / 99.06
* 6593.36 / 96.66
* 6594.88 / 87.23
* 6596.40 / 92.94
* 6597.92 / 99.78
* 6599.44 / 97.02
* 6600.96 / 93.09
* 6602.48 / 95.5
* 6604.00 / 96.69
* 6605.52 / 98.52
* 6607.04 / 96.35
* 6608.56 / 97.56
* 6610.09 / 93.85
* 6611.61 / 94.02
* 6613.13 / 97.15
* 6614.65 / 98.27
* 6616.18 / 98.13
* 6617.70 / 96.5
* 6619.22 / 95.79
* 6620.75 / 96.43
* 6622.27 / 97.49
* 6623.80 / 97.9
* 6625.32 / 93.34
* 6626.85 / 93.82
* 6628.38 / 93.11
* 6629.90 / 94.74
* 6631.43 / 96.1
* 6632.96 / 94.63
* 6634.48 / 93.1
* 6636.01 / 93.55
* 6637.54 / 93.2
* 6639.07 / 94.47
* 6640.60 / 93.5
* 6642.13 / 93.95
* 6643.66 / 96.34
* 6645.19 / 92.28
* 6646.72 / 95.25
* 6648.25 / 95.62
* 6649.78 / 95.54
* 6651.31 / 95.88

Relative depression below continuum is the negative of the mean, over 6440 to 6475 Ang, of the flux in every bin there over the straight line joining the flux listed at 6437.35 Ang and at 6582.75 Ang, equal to -0.97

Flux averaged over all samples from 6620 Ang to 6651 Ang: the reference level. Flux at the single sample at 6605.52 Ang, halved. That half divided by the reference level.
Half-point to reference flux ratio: 0.52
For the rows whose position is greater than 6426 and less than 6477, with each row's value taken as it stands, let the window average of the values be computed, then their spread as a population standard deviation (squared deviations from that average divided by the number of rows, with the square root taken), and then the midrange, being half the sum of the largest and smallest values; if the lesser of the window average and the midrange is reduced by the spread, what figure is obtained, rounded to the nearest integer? 79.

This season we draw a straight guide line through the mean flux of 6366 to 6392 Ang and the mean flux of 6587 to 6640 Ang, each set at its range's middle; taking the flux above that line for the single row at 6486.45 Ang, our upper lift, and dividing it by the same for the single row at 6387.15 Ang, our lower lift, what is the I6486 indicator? -1.5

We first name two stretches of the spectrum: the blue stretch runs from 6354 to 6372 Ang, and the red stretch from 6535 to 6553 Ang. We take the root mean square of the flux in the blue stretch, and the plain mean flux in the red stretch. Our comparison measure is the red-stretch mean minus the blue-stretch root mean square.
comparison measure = 14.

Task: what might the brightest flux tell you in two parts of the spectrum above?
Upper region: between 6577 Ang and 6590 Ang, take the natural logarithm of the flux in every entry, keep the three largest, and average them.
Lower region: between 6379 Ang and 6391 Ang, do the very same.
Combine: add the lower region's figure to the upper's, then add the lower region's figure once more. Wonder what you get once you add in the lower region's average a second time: 13.5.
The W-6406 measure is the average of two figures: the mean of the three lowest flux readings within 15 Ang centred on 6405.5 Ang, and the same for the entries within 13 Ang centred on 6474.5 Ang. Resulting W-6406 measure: 88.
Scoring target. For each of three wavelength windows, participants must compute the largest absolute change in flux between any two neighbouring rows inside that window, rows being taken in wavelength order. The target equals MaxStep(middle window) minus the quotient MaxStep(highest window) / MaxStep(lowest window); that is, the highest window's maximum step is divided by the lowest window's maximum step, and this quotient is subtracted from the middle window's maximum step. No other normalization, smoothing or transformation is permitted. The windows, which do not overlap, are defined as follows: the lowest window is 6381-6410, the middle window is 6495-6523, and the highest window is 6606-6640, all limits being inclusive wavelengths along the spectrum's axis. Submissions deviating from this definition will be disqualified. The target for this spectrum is 11.9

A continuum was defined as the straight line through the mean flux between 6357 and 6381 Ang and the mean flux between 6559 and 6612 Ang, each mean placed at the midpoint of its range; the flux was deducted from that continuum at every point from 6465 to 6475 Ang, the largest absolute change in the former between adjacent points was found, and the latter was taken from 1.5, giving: -9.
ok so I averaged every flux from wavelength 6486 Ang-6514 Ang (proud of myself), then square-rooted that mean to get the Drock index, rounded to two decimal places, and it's 9.65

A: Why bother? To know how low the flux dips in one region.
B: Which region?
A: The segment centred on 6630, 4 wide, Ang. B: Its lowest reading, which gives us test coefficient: 93.11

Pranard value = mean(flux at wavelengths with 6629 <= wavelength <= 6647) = 94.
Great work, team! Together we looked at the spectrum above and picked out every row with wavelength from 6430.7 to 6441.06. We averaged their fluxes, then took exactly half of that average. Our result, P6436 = 43.9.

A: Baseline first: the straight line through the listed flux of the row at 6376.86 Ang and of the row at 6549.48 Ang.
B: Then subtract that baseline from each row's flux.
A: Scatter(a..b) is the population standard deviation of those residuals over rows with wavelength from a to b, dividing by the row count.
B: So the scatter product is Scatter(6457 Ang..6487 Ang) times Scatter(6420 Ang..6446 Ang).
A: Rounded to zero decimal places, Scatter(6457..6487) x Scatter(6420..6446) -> 32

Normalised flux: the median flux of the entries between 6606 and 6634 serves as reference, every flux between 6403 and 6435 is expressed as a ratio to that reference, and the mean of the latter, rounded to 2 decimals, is 0.94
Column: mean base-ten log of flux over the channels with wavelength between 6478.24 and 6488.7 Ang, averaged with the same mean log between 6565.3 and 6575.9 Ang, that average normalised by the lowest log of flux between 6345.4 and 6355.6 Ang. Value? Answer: 1.03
